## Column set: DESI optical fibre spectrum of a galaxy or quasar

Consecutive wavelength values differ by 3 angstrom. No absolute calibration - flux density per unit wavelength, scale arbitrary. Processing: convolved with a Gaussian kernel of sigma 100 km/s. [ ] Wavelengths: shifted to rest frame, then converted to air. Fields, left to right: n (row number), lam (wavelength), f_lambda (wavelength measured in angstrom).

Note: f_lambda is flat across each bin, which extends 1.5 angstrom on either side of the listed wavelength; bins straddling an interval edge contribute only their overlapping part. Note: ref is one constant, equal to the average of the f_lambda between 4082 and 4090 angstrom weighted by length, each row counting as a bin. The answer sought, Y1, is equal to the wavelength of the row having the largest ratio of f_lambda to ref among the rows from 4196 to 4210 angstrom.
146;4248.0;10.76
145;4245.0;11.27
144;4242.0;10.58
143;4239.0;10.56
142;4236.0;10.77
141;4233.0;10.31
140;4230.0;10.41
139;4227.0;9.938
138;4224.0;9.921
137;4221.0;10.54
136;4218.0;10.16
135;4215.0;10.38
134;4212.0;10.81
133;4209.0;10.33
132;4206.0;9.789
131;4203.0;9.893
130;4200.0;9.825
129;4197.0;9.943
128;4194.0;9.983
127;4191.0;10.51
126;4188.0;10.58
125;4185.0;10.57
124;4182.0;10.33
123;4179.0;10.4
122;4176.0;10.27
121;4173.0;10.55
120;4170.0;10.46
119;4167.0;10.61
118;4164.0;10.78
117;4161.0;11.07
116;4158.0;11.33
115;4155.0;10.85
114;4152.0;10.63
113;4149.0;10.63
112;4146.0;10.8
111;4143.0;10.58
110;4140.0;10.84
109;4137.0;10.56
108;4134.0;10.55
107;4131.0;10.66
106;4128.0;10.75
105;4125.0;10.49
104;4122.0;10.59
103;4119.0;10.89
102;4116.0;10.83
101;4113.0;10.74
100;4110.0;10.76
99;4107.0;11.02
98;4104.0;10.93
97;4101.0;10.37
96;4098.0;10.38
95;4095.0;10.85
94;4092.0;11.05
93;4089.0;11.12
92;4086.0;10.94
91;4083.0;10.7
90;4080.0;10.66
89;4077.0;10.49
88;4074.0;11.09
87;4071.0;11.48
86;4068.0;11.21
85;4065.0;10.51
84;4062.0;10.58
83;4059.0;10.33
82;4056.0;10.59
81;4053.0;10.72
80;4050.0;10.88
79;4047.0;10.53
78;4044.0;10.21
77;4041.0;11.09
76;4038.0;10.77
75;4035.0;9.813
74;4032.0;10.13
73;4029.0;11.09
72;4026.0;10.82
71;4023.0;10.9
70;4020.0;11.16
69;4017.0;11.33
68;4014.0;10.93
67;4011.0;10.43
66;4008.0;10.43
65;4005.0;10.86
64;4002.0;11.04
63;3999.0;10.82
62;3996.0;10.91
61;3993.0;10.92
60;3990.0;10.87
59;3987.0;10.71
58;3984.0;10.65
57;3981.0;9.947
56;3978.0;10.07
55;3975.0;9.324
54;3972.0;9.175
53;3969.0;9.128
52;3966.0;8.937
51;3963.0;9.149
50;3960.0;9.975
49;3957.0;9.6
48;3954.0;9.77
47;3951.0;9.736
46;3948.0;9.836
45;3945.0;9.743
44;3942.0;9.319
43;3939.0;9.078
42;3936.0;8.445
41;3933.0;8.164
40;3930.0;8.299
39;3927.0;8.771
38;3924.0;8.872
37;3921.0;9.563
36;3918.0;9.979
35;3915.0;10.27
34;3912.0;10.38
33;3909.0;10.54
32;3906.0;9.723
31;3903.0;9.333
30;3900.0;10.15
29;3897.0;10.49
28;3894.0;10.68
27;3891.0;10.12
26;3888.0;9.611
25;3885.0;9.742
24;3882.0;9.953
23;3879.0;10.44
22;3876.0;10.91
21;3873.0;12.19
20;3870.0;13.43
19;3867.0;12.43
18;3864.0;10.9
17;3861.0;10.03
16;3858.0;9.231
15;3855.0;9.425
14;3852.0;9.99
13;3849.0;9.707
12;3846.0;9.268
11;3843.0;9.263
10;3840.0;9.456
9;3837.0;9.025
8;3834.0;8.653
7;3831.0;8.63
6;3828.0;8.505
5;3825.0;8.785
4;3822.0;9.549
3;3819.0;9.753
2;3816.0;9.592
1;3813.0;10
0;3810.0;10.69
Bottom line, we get 4209.0 angstrom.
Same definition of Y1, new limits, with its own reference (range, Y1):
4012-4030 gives 4017.0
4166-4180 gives 4167.0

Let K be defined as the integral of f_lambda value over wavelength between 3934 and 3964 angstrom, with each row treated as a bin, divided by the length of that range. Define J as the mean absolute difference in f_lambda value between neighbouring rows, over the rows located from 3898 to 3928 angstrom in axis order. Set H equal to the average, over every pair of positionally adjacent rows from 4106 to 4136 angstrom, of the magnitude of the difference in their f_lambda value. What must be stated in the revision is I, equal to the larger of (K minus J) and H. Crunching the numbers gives 9.0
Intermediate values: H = 0.14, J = 0.42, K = 9.4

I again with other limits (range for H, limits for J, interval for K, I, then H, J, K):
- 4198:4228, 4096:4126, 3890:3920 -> 10.0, 0.32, 0.17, 10.2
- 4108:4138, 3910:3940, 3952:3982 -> 9.2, 0.12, 0.35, 9.5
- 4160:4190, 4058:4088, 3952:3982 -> 9.2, 0.16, 0.30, 9.5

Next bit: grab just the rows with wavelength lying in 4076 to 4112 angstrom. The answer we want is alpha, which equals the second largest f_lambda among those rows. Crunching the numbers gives 11.05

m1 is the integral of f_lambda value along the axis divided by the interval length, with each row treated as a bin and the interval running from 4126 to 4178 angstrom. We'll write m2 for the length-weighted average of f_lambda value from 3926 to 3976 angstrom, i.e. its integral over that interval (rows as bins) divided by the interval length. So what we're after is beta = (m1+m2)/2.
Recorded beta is 10.0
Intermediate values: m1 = 10.7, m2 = 9.2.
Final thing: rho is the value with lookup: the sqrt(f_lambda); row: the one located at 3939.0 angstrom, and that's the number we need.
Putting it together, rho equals 3.01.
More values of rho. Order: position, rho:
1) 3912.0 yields 3.22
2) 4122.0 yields 3.25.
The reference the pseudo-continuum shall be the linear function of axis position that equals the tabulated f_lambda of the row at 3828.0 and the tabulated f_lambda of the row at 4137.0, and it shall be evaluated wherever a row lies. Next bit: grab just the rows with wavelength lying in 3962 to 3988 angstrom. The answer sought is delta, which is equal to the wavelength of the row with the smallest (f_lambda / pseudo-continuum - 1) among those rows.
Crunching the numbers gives 3966.0 angstrom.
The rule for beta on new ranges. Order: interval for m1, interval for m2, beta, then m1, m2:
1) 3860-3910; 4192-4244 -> 10.4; 10.6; 10.3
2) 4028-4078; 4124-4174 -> 10.7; 10.7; 10.7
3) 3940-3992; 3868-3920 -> 10.1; 9.8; 10.5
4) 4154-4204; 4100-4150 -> 10.6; 10.5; 10.7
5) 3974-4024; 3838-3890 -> 10.5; 10.7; 10.3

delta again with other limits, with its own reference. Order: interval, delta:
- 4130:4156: 4152.0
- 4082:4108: 4101.0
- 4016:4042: 4035.0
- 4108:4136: 4125.0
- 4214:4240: 4227.0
